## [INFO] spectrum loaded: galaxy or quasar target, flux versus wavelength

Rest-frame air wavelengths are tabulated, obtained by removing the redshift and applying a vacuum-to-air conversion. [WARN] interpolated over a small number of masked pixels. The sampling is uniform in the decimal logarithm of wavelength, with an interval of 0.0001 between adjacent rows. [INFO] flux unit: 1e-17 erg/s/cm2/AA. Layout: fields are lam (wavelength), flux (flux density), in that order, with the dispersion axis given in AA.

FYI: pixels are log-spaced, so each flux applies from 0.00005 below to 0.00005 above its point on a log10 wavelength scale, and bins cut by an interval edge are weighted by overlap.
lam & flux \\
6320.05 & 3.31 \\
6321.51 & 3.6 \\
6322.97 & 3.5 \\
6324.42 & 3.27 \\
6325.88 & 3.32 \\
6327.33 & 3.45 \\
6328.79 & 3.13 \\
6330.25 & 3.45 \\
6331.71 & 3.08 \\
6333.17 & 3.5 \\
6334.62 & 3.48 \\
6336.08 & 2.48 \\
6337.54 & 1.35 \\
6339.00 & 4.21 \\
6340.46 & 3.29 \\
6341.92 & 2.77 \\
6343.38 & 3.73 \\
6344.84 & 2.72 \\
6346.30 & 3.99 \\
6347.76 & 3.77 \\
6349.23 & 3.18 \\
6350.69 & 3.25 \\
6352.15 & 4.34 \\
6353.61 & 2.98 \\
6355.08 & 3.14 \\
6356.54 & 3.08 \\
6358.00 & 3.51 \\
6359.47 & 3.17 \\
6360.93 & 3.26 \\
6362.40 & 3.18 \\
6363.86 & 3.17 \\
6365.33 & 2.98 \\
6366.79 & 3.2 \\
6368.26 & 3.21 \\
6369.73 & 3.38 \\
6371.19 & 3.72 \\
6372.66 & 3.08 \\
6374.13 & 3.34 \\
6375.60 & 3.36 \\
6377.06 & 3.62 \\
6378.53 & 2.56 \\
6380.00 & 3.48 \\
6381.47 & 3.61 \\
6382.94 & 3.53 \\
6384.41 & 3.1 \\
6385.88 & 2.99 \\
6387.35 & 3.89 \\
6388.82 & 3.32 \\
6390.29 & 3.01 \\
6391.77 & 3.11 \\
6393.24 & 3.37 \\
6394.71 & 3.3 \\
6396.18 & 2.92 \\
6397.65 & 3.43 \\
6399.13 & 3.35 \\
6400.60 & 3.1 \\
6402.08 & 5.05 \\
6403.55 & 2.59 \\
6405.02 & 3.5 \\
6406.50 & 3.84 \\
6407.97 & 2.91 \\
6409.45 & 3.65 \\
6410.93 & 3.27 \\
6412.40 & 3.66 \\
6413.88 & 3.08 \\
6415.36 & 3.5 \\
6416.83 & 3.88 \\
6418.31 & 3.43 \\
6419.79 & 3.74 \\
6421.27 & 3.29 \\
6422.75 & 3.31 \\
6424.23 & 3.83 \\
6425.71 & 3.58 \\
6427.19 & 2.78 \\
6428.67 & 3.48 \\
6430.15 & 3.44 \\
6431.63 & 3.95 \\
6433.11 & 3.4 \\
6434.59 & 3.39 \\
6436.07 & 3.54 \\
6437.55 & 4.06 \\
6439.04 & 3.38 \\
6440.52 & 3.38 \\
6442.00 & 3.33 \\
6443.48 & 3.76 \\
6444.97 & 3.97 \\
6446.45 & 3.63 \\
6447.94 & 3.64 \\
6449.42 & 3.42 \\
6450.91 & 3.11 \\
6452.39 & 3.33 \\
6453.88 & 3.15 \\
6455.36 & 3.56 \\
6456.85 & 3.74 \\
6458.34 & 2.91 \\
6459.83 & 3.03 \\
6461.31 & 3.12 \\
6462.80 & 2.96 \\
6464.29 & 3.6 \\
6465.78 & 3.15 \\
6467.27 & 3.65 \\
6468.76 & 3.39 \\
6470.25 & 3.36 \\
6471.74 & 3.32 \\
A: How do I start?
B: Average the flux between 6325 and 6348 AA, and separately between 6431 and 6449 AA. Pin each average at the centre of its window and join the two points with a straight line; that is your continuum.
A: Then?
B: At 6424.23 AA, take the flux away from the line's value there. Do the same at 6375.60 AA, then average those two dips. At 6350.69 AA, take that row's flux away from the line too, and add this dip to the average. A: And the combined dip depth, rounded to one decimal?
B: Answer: -0.1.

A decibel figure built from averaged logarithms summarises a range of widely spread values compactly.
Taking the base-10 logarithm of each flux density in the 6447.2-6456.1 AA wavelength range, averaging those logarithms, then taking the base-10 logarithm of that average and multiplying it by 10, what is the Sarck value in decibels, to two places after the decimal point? -2.78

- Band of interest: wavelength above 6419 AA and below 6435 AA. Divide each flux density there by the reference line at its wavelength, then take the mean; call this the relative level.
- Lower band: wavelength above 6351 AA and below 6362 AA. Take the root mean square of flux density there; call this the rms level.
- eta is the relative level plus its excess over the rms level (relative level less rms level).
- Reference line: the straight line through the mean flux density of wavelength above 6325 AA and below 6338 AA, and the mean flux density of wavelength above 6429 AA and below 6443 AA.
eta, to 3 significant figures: -1.40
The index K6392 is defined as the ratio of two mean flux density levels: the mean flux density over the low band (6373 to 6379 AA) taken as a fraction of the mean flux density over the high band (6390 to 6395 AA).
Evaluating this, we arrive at 1.01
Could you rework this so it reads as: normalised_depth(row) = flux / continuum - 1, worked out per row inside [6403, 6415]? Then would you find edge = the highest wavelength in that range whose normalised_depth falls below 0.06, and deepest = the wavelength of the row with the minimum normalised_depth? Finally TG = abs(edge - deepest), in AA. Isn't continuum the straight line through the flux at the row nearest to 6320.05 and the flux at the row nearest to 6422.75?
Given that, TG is 10.3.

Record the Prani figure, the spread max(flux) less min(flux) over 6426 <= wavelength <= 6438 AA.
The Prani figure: 1.3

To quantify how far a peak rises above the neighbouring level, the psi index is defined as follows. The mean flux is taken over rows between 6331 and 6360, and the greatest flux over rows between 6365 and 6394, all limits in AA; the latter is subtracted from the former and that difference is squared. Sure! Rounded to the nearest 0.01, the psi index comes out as 0.41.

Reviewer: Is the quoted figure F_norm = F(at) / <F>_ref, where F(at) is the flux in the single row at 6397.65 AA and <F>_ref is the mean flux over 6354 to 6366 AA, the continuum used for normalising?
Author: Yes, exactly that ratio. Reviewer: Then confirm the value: 1.08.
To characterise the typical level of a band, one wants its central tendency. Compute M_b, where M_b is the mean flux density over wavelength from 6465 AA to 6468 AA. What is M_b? 3.40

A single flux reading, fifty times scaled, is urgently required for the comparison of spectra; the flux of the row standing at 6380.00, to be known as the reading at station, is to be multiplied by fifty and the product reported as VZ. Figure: 174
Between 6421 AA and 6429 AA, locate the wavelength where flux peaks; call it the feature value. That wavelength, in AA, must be 6424.23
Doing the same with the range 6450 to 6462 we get 6456.85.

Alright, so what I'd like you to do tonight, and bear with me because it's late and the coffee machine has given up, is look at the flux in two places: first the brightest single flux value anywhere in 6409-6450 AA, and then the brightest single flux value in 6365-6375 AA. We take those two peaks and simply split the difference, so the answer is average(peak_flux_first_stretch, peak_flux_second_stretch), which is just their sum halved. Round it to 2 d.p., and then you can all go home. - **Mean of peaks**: 3.89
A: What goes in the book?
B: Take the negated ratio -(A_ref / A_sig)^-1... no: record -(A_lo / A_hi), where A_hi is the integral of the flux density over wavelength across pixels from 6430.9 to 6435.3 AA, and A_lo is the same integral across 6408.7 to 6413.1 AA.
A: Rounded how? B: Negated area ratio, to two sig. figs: -0.98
